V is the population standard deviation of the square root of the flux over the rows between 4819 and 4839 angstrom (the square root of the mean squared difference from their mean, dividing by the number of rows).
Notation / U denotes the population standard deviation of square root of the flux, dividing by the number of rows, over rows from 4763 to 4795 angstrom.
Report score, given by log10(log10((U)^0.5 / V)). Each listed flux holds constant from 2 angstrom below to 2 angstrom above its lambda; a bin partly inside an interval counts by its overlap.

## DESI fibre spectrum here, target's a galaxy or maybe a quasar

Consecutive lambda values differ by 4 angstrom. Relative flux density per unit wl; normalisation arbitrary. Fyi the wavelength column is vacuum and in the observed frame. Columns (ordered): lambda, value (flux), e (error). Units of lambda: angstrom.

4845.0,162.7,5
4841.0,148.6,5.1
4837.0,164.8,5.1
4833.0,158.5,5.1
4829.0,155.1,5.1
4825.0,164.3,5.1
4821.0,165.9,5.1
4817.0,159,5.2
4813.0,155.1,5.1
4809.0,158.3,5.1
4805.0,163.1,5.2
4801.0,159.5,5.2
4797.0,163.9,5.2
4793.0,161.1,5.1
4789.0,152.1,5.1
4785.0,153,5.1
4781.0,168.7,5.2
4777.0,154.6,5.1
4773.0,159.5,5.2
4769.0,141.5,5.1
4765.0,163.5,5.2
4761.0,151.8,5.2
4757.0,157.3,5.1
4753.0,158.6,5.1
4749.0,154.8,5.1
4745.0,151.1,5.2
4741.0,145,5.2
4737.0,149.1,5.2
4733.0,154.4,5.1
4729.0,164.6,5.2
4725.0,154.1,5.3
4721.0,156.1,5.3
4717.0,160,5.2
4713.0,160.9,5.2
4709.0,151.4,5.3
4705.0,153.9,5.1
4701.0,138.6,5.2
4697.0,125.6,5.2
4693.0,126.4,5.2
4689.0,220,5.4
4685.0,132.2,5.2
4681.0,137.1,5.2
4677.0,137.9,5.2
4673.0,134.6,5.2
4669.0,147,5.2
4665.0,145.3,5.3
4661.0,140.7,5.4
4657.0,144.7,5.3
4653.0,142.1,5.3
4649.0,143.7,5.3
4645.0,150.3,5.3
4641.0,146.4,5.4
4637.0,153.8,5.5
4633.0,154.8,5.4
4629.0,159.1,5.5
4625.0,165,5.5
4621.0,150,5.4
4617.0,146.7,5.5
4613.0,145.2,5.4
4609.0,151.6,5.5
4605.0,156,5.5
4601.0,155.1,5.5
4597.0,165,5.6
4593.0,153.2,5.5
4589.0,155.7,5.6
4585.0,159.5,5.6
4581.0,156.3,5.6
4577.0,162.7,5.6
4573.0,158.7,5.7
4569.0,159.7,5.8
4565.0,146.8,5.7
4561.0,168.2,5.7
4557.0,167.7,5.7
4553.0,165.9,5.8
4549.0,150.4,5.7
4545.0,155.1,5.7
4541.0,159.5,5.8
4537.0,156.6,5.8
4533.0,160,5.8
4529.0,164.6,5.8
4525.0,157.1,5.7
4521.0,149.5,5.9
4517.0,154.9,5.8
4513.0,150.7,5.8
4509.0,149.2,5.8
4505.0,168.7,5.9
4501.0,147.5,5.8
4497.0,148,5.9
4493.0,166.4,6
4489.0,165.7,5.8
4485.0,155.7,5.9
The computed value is -0.3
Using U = 0.31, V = 0.165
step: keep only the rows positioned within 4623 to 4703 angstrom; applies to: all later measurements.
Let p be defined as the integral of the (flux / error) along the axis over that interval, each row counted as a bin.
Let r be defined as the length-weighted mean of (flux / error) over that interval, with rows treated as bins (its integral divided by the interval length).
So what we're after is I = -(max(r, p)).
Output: -2216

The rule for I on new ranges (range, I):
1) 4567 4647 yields -2250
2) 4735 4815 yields -2425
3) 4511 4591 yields -2206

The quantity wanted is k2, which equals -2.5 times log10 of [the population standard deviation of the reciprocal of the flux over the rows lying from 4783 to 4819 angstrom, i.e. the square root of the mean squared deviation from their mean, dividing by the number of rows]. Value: 9.5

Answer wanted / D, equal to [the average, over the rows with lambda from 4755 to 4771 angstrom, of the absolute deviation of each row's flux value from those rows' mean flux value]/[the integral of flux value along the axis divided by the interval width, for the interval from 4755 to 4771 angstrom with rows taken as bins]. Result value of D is 0.045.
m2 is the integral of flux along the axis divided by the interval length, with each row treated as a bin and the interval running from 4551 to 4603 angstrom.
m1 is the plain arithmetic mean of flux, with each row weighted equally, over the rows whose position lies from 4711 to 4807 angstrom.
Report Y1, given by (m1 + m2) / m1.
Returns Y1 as 2.02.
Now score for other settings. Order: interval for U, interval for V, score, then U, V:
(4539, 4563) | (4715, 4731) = -0.3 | 0.27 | 0.159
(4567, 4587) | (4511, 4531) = -0.9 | 0.08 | 0.215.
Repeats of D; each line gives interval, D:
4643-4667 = 0.016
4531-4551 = 0.018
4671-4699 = 0.148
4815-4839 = 0.023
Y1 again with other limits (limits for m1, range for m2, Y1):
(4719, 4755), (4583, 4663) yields 1.99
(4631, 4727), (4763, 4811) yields 2.07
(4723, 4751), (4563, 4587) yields 2.03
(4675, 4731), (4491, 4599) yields 2.04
